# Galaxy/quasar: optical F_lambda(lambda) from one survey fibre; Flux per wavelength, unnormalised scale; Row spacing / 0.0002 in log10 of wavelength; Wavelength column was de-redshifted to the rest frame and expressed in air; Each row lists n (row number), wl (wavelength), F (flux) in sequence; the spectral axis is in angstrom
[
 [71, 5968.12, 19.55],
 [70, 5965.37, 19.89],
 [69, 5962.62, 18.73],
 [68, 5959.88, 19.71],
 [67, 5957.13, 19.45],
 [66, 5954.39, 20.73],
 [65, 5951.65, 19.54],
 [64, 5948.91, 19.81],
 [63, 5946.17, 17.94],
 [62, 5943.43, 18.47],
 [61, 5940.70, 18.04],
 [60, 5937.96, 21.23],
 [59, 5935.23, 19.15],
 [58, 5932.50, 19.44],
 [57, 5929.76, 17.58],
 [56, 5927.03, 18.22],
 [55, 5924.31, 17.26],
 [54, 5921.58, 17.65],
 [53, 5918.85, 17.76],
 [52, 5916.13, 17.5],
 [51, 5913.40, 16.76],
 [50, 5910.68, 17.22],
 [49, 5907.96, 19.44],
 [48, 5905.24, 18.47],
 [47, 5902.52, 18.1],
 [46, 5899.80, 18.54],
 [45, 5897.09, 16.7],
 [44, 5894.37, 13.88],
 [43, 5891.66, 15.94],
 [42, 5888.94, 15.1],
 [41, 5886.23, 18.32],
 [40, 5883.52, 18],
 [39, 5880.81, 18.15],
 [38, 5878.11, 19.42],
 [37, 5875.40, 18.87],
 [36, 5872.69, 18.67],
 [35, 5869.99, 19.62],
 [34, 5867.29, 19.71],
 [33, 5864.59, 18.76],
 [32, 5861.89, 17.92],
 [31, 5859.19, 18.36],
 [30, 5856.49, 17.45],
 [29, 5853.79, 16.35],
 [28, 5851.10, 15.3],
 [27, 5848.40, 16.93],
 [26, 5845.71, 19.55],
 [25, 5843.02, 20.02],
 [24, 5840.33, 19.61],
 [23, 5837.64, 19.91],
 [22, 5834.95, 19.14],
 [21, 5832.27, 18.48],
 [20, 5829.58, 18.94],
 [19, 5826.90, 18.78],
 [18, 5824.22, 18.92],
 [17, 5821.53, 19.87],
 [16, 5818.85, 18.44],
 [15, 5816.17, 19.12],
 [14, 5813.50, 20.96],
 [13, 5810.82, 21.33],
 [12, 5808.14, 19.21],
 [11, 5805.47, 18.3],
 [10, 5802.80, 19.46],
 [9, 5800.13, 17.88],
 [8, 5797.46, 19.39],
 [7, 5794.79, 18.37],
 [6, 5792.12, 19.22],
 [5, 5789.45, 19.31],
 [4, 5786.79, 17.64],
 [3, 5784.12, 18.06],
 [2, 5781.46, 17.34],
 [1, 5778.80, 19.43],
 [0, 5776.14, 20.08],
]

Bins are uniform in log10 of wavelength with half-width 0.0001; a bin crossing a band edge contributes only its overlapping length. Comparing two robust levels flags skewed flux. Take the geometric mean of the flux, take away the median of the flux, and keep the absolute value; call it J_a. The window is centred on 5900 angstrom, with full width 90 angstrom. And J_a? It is 0.15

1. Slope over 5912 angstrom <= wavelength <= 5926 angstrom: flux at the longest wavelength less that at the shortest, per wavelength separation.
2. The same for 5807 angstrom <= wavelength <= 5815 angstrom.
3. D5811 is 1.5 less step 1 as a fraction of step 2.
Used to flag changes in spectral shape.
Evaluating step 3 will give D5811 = 1.4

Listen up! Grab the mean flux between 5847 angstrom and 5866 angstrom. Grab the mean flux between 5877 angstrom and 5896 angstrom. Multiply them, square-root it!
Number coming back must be 17.1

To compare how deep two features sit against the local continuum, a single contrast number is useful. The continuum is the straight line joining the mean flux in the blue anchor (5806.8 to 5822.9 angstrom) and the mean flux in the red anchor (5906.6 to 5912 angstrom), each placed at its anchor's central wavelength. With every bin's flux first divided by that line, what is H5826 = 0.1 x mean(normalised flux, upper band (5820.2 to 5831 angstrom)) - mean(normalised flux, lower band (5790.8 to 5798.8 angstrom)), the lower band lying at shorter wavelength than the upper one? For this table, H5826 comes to -0.846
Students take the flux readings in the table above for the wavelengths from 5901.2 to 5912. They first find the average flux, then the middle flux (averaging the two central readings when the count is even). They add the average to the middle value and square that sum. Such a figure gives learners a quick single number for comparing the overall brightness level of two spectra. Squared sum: 1339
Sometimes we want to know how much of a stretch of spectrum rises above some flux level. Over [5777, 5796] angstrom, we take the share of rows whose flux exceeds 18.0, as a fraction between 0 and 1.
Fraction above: 0.71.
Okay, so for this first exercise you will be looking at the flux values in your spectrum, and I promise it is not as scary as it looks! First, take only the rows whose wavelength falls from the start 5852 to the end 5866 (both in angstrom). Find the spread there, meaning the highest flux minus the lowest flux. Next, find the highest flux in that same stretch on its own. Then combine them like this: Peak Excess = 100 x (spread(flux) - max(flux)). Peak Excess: -1635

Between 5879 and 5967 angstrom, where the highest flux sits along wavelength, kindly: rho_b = 5937.96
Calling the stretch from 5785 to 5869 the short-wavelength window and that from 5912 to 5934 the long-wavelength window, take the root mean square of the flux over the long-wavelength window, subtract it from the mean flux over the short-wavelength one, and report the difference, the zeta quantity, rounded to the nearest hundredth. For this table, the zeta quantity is 1.01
